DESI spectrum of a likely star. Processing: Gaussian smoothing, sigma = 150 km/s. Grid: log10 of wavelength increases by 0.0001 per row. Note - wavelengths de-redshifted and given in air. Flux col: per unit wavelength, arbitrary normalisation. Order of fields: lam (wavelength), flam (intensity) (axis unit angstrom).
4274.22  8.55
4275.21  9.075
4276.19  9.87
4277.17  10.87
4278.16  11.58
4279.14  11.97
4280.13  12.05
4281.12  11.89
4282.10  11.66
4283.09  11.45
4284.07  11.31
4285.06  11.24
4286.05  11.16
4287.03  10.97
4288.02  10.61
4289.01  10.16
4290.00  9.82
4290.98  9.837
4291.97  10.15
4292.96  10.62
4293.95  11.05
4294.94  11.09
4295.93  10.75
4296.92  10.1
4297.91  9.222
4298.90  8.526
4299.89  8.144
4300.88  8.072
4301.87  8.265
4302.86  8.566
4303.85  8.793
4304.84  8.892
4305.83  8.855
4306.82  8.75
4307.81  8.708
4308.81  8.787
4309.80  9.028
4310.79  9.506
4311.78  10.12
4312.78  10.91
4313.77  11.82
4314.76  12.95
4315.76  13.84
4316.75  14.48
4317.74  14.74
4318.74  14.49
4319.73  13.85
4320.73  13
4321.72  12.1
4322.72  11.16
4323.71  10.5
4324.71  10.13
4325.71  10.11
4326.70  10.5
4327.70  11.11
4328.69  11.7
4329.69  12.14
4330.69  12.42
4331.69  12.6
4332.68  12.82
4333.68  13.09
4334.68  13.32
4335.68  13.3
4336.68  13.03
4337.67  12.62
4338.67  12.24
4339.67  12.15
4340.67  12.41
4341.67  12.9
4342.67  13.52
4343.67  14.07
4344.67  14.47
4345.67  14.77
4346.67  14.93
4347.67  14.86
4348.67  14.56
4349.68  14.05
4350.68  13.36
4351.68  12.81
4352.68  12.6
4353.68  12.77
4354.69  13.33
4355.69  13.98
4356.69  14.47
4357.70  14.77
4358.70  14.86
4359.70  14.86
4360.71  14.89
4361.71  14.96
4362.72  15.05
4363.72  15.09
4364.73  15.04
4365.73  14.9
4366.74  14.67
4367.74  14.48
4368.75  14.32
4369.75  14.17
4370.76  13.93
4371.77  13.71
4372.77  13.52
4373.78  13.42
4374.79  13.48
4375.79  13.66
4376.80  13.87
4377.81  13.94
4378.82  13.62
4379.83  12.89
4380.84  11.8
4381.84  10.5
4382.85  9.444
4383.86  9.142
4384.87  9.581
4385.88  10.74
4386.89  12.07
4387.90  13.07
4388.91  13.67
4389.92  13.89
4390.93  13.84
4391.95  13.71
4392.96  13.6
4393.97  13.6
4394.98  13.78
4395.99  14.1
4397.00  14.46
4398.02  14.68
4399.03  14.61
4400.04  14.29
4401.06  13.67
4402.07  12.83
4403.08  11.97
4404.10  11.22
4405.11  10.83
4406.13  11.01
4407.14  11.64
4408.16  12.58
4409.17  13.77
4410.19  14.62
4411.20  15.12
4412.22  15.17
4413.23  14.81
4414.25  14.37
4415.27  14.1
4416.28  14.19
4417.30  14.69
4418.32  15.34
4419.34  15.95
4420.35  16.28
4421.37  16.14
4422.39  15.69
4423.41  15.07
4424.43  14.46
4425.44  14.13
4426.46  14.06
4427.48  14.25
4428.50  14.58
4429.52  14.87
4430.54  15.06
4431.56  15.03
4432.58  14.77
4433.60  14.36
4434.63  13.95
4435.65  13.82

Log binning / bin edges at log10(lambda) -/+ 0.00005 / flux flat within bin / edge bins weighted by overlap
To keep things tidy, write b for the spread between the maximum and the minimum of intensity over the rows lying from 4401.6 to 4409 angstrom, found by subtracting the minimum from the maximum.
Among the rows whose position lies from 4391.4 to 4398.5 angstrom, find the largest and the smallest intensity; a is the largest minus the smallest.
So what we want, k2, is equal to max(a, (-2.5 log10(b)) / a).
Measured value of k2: 1.1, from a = 1.1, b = 2.0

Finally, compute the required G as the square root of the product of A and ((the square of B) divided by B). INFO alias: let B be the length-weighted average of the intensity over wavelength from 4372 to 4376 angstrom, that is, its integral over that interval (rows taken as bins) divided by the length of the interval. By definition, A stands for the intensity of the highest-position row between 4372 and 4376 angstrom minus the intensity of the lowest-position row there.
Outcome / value 1.4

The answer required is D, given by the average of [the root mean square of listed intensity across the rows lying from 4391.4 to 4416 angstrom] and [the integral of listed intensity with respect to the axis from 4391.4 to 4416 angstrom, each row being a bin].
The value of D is 173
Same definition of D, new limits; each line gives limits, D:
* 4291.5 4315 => 118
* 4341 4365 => 177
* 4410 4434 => 186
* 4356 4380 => 179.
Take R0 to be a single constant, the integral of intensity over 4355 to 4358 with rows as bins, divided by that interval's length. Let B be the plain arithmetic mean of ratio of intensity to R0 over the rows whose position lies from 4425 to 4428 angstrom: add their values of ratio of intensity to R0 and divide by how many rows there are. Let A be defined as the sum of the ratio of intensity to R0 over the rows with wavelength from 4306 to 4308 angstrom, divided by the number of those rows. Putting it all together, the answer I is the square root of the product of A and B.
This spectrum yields 0.78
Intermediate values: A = 0.61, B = 0.99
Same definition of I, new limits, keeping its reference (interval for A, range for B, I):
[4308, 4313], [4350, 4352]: 0.79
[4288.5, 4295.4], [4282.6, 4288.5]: 0.75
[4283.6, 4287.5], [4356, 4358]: 0.89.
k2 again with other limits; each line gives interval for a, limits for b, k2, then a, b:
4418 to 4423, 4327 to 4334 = 0.9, 0.9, 2.0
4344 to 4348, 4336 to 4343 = 0.5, 0.5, 1.4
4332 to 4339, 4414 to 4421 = 1.1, 1.1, 2.2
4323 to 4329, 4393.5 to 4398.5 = 1.6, 1.6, 1.1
